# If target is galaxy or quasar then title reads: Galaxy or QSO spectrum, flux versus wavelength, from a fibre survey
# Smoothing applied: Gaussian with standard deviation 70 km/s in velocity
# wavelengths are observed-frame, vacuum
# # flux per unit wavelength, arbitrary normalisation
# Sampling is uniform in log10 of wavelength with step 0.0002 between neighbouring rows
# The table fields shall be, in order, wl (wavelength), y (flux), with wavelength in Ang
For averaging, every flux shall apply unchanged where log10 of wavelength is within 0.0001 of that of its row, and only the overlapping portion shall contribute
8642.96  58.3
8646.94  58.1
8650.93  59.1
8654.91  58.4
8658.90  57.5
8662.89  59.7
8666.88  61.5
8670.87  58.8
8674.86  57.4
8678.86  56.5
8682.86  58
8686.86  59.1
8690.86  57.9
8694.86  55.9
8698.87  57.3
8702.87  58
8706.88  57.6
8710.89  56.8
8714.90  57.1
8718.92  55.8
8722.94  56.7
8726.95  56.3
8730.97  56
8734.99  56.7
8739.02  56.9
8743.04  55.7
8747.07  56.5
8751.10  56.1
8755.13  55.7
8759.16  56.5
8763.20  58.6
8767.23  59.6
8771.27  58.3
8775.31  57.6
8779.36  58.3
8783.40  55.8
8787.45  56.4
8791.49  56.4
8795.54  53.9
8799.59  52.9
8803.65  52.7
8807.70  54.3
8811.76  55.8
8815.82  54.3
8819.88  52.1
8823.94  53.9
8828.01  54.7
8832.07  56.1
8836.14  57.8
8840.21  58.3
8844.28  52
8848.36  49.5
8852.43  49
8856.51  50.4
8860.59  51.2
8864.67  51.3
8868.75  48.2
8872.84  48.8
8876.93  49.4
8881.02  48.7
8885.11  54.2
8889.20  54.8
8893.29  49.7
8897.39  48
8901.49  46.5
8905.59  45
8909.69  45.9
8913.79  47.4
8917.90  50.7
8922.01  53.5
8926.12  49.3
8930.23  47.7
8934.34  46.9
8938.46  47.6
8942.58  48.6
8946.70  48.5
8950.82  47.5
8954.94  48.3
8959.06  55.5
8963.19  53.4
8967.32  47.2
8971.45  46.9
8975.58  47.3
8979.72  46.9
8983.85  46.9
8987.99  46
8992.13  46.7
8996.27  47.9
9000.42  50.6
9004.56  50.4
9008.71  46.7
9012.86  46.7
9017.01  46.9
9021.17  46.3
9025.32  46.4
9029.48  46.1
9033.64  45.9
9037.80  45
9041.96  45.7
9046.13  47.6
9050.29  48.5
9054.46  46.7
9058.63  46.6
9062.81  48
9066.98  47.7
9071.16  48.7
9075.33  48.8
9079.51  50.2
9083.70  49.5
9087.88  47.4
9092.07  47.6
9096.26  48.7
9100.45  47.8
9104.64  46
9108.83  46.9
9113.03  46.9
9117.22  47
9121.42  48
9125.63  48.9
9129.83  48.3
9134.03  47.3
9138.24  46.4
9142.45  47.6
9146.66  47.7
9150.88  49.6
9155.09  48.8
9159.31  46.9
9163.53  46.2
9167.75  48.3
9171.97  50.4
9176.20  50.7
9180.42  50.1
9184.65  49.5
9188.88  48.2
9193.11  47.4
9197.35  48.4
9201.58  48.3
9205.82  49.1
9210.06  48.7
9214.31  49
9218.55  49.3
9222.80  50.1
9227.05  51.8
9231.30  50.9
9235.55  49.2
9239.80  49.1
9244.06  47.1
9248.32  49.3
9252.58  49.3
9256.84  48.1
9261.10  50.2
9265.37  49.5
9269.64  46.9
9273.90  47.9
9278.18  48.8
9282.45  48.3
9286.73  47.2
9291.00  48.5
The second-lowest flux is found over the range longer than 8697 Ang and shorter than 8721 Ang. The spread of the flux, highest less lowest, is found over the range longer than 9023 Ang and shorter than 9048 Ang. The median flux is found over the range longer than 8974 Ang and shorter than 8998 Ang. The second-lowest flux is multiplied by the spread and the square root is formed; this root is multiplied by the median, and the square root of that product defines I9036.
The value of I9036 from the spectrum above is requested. 23.9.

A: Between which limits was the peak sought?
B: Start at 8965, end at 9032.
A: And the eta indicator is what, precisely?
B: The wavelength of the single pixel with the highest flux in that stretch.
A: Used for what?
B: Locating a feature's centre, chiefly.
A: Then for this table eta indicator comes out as 9000.42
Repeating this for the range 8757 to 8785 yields 8767.23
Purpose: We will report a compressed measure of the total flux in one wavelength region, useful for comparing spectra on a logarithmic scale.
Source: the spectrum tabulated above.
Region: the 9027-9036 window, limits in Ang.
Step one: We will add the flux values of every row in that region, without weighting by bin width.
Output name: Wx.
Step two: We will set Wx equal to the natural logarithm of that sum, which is 4.52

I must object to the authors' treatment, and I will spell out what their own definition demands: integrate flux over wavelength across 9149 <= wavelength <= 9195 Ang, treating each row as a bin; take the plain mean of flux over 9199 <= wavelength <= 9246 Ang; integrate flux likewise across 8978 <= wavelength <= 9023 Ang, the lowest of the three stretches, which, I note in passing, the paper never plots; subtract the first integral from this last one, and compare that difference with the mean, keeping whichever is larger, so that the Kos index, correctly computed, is 49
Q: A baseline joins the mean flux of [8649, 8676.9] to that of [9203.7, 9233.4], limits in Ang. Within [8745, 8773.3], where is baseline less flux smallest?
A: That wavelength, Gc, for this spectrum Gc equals 8767.23 Ang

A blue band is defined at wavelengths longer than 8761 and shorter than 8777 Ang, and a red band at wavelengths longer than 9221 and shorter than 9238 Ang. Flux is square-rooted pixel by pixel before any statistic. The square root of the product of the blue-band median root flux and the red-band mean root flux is 7.4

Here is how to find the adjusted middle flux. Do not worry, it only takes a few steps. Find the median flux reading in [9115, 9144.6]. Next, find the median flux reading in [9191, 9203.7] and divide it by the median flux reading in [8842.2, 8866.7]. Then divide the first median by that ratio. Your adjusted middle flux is 50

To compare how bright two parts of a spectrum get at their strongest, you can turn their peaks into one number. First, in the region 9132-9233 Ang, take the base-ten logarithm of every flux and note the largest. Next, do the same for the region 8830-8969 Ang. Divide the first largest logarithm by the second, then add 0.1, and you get 1.07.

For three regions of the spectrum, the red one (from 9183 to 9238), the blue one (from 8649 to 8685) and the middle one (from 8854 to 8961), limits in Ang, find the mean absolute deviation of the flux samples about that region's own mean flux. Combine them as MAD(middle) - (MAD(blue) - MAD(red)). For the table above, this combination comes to 2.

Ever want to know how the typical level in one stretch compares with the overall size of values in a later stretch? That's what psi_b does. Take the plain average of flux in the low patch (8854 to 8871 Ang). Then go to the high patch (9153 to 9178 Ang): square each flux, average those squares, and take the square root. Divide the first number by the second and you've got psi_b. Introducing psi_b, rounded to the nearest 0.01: 1.03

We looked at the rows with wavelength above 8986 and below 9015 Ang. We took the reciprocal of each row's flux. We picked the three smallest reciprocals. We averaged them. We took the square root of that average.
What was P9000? 0.142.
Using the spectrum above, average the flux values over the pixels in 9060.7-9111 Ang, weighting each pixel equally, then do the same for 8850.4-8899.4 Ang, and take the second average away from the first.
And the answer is -2.2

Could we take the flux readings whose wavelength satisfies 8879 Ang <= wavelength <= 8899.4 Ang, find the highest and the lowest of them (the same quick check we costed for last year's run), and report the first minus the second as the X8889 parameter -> 6.8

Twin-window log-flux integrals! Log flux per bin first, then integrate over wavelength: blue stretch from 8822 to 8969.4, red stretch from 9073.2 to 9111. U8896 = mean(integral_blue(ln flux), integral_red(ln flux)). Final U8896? 362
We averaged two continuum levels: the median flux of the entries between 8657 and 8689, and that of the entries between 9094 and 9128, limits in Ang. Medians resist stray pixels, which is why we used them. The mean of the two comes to 52.9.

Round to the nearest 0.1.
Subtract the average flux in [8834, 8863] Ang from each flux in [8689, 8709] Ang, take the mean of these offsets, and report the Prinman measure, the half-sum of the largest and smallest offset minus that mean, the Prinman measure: -0.4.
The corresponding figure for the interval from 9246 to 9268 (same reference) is -0.1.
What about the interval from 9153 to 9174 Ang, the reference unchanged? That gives 0.2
